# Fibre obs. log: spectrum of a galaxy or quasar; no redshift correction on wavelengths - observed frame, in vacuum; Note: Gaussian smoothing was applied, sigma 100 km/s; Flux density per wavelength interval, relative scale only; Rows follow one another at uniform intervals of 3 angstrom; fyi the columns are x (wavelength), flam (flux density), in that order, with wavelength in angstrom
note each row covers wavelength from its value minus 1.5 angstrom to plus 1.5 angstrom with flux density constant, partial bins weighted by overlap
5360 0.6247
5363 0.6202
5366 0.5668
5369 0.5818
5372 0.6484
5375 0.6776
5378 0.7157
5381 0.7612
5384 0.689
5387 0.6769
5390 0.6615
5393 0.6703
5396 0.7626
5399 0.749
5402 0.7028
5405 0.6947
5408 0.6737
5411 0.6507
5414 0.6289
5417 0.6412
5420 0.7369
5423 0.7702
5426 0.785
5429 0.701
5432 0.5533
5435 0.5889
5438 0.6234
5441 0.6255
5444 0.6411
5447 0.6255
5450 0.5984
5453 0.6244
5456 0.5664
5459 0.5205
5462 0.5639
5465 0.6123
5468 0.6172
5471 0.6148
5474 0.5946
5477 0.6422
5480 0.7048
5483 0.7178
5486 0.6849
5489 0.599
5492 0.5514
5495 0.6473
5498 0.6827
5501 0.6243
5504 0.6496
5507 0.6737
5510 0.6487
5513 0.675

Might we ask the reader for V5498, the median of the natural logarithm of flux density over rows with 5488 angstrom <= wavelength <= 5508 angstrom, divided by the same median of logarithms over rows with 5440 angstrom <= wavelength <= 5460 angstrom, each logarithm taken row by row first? 0.92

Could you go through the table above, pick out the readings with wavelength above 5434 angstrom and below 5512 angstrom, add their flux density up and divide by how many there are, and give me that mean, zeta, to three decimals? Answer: 0.625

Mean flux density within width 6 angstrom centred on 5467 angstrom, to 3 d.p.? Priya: 0.615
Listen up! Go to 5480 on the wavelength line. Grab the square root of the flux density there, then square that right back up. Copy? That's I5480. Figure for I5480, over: 0.70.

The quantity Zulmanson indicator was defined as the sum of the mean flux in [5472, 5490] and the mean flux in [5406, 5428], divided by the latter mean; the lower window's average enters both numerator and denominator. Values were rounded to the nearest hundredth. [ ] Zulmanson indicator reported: 1.94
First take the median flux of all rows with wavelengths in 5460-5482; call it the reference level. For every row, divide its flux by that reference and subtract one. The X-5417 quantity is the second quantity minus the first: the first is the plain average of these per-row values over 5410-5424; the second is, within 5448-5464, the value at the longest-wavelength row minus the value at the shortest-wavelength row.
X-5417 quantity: -0.17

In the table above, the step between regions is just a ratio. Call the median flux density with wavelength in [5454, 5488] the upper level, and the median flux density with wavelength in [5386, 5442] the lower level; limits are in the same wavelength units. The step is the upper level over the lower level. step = 0.91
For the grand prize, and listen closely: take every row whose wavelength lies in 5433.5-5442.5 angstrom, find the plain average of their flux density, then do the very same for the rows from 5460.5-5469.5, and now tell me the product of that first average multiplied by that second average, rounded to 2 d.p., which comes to 0.37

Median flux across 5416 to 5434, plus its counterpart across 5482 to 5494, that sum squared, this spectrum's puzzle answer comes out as 1.9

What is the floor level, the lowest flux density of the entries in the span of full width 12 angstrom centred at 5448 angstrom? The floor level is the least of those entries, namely 0.5984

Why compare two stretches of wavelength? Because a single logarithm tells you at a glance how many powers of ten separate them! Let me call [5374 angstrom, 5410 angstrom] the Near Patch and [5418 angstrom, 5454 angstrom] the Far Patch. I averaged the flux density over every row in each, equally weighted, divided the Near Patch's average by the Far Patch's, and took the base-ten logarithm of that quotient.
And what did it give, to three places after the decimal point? 0.030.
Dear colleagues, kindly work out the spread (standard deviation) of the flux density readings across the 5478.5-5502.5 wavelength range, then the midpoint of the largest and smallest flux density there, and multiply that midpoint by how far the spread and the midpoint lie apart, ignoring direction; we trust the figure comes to 0.37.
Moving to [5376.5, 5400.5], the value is 0.48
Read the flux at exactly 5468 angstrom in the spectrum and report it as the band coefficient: 0.6172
